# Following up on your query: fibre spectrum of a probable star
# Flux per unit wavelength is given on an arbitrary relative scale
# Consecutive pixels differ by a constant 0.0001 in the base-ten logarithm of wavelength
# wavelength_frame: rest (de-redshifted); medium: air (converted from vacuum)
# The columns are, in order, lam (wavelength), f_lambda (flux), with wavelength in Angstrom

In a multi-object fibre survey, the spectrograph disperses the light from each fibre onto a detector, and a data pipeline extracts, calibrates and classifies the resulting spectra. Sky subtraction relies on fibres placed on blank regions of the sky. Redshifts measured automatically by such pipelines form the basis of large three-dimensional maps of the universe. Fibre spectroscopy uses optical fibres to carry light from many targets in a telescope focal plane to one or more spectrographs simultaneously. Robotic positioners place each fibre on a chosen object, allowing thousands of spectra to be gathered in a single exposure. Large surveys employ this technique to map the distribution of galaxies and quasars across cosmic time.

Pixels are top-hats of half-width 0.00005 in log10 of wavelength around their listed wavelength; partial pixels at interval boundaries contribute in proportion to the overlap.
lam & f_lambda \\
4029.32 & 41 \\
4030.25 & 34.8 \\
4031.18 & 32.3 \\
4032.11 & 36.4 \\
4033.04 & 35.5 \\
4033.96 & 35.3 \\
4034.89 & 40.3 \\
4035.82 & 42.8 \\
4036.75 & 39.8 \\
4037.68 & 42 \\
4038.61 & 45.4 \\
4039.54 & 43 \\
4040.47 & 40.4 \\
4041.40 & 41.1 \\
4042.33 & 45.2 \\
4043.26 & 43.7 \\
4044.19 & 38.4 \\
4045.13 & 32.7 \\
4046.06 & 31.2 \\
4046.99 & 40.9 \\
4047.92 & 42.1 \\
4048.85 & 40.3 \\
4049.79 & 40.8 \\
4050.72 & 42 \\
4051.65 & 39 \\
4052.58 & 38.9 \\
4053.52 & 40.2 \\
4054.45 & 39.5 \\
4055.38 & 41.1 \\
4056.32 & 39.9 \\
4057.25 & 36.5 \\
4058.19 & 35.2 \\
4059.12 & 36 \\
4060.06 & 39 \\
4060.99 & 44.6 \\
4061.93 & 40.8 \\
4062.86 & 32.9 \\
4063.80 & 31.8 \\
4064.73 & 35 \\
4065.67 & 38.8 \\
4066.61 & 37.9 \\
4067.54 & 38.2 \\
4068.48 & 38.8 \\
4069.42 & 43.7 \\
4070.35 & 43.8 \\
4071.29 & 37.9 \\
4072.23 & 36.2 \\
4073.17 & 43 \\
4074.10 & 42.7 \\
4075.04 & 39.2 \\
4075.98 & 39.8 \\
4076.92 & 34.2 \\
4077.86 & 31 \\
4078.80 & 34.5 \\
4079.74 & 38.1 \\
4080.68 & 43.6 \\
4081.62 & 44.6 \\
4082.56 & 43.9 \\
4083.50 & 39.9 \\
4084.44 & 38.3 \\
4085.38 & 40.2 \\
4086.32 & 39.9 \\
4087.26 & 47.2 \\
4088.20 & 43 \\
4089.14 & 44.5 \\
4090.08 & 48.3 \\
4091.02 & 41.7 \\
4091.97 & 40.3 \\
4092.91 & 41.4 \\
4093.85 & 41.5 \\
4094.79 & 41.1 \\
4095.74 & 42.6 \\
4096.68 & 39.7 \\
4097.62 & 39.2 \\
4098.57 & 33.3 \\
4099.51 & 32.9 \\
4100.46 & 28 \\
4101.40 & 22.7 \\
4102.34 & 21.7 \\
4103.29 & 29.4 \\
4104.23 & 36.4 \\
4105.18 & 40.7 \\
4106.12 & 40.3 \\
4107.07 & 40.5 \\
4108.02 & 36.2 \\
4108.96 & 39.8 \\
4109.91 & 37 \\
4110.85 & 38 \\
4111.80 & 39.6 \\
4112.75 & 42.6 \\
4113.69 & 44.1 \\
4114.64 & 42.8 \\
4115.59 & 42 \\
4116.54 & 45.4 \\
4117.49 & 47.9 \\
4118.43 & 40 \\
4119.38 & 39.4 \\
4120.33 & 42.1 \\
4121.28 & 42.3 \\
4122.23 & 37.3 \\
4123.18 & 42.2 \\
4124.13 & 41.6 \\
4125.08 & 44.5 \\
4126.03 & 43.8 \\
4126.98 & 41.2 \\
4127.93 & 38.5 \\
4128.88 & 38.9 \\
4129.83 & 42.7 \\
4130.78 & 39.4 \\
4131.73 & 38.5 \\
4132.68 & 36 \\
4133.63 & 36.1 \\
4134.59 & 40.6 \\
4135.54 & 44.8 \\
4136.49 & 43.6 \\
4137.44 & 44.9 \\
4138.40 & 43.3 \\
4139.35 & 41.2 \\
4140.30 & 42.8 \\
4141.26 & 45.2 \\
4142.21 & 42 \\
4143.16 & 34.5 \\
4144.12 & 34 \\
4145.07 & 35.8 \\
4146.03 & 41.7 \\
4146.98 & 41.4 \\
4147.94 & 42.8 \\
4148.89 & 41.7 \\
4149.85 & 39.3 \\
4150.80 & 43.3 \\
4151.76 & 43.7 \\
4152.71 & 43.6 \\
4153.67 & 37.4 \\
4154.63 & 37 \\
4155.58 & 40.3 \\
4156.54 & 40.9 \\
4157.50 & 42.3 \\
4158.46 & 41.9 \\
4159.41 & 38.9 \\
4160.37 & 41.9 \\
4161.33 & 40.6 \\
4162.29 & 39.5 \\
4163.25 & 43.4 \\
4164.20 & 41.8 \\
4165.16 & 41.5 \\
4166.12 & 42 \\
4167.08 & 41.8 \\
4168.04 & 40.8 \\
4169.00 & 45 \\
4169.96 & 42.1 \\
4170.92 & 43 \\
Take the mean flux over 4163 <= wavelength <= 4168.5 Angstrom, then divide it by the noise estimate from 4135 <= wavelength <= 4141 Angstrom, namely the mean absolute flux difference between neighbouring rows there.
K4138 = 26.8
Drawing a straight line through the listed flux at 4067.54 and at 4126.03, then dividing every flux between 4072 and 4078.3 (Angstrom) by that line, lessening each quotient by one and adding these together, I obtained -0.16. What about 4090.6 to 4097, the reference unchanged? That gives 0.08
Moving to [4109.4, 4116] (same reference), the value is -0.27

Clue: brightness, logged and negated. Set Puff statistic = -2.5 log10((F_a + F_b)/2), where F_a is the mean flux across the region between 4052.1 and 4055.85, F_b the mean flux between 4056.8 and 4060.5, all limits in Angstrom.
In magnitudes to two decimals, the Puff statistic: -3.96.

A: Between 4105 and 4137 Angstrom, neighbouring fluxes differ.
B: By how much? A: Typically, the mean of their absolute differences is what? 2.4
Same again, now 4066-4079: 2.8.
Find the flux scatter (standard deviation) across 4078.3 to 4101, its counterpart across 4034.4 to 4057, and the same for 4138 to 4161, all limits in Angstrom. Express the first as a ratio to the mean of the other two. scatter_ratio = 1.5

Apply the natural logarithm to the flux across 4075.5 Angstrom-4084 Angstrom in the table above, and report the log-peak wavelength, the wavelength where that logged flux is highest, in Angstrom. 4081.62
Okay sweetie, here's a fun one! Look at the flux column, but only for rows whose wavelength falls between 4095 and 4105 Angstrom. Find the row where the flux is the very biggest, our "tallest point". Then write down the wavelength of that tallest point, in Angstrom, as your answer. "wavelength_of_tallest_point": 4095.74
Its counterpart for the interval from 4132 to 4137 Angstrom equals 4135.54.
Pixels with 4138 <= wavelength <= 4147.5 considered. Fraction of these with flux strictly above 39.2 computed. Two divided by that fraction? 2.9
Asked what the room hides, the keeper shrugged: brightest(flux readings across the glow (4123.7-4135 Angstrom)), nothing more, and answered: 44.5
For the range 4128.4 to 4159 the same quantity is 45.2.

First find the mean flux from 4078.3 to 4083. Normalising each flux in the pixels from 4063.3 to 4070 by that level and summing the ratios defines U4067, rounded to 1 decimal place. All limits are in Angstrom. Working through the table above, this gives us 6.5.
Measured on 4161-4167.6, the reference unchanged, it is 7.1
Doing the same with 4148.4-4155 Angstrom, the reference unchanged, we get 7.0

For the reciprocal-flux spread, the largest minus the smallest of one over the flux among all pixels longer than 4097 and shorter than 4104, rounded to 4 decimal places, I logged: 0.0206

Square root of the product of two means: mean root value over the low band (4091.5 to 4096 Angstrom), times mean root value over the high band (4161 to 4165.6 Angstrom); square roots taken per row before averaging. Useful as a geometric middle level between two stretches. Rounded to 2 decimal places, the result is 6.43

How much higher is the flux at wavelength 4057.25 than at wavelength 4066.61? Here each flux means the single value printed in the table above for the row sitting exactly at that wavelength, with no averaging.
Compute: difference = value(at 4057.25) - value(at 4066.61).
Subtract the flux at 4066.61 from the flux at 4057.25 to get -1.4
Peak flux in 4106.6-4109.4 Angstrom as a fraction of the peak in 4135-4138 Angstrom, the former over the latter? 0.90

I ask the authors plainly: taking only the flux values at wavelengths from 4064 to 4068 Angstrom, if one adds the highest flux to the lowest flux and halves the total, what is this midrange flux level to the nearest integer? 37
